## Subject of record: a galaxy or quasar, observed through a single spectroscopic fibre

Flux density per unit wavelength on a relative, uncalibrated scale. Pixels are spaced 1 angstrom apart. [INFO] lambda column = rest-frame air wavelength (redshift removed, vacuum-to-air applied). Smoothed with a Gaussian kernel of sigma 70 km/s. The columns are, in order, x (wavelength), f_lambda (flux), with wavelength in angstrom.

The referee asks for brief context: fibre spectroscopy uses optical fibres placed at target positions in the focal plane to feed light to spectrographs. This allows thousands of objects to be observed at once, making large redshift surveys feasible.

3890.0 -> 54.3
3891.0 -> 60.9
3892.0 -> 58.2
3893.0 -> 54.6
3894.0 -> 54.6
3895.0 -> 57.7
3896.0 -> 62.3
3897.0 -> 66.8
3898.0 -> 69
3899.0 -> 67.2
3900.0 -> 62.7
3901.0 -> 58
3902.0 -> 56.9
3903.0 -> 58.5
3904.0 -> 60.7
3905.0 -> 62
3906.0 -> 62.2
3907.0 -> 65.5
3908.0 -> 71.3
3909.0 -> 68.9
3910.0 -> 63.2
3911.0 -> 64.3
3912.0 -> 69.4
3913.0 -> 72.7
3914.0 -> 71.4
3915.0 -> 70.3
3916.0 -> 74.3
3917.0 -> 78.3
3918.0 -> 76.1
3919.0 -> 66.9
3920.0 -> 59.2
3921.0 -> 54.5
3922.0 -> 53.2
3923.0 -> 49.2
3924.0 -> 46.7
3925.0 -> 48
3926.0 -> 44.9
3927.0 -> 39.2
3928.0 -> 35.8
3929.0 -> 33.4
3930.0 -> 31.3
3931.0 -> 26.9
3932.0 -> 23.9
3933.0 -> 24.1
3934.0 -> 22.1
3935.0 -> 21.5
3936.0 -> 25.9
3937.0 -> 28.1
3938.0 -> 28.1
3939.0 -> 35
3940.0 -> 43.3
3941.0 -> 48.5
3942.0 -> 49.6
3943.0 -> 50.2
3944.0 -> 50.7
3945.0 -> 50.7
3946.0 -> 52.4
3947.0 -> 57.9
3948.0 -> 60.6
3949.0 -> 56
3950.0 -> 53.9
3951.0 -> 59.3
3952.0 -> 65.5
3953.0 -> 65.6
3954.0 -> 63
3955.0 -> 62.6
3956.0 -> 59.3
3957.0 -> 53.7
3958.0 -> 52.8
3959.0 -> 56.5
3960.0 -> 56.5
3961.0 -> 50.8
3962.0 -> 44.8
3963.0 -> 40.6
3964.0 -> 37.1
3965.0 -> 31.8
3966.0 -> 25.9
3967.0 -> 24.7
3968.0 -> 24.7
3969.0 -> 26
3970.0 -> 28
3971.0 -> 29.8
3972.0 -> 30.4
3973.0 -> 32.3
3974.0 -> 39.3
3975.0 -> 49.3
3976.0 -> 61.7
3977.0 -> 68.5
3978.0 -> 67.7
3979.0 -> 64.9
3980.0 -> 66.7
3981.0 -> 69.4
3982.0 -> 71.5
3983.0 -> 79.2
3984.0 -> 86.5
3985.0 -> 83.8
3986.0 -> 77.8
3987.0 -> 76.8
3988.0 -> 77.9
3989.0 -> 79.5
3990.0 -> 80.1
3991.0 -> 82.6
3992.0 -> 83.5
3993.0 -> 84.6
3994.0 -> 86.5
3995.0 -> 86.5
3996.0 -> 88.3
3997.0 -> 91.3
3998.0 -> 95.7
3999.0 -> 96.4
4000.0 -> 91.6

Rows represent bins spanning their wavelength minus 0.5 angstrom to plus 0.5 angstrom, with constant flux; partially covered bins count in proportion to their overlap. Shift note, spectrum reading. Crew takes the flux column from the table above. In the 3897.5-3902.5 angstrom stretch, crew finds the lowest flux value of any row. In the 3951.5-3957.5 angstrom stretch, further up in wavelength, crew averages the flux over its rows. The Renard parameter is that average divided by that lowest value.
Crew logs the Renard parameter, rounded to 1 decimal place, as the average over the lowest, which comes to 1.1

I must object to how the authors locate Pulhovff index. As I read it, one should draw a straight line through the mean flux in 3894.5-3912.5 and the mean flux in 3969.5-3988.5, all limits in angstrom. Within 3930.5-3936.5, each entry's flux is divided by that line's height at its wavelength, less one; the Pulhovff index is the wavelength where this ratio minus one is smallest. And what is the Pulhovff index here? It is 3935.0 angstrom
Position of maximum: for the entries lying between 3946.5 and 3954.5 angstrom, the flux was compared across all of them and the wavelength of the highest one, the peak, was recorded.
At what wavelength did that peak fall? 3953.0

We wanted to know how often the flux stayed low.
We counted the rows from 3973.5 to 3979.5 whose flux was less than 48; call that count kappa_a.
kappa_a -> 1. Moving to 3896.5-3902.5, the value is 0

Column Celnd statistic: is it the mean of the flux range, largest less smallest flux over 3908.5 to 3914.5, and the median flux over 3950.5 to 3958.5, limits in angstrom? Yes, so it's 35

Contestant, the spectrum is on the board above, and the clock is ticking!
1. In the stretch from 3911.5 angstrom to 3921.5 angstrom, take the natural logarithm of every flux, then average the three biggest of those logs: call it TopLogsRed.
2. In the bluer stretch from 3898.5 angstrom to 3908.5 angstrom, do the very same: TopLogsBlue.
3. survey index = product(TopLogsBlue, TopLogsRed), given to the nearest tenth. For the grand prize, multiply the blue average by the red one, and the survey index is 18.3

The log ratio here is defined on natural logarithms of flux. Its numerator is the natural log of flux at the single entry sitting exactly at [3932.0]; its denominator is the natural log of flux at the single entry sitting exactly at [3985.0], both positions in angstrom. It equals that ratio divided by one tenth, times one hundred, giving 717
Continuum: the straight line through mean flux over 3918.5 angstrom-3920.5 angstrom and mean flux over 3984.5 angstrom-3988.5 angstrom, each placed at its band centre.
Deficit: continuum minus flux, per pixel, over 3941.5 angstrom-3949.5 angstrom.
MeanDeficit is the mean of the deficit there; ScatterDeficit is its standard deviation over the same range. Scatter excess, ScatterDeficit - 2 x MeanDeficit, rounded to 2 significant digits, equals -28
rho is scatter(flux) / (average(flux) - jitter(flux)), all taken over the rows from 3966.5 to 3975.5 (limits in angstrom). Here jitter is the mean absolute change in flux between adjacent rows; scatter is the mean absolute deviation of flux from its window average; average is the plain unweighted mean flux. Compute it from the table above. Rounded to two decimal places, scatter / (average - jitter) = 0.20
